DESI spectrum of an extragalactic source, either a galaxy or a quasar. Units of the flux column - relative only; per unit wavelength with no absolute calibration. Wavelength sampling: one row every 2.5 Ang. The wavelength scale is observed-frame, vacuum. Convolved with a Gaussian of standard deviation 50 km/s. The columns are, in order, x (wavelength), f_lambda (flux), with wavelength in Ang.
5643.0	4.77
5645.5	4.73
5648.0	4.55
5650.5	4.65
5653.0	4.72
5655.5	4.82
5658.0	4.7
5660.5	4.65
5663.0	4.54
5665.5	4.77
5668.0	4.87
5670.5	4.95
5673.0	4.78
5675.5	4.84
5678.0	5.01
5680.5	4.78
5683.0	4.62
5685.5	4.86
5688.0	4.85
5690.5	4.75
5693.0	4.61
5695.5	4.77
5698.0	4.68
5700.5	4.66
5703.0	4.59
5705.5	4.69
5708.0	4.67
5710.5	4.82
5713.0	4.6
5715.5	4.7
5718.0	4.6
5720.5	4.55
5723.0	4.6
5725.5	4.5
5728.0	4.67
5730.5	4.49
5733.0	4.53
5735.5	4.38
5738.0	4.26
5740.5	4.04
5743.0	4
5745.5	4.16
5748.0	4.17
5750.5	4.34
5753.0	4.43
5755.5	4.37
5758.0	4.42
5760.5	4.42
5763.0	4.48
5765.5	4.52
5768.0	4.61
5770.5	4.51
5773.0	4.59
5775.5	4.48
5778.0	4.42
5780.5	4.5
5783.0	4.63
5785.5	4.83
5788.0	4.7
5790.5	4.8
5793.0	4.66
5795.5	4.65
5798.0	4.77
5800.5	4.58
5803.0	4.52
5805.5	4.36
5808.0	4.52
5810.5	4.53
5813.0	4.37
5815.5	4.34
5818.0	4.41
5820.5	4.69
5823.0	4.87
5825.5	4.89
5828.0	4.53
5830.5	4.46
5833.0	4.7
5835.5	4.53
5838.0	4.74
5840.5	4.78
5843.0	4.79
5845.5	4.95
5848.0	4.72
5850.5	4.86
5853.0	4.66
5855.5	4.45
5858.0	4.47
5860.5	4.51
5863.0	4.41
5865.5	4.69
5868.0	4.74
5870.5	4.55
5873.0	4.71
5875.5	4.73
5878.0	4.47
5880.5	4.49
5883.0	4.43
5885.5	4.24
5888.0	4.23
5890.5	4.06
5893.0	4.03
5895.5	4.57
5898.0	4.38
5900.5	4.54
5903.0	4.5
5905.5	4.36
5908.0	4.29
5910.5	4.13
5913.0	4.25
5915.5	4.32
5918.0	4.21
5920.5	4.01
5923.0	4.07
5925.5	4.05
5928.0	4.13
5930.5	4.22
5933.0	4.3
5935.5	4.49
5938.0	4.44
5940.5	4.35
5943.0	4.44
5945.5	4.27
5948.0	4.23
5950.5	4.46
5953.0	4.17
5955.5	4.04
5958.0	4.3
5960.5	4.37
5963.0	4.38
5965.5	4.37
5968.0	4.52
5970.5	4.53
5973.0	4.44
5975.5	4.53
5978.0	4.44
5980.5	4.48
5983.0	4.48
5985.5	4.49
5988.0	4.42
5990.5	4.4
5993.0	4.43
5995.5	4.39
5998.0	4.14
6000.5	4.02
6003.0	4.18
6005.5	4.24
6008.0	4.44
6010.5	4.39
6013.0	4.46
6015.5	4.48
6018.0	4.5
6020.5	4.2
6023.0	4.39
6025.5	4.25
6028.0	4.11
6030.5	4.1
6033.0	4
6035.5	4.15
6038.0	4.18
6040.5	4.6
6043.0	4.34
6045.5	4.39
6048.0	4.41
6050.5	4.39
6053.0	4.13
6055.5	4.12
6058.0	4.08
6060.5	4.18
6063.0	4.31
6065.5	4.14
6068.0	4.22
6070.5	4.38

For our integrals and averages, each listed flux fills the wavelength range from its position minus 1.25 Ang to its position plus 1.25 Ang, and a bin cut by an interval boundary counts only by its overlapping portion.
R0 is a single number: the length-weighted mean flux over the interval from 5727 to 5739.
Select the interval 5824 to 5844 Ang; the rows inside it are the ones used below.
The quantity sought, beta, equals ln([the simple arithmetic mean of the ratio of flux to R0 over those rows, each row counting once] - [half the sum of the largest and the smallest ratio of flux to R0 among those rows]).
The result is -7.5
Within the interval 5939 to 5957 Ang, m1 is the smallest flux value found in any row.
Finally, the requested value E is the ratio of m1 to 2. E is 2.02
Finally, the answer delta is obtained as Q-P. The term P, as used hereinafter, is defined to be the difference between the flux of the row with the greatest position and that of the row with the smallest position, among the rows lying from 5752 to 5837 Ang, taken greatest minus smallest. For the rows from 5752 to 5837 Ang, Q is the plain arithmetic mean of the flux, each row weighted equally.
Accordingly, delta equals 4.5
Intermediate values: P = 0.10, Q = 4.56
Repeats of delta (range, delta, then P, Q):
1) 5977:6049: 4.4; -0.03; 4.33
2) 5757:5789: 4.3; 0.28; 4.55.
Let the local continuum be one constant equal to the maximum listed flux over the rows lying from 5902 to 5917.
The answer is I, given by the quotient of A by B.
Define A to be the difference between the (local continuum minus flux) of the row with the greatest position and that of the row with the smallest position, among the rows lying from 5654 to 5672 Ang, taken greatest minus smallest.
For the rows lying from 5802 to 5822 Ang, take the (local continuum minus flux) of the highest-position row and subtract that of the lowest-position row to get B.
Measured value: 0.8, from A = -0.13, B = -0.17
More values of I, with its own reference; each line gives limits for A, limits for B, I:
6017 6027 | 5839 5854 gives 2.1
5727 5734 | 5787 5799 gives -2.0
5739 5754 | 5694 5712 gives 7.8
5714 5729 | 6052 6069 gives -0.3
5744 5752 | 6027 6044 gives 0.8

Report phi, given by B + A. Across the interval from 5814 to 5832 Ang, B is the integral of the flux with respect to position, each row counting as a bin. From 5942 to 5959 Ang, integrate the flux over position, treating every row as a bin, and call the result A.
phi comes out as 155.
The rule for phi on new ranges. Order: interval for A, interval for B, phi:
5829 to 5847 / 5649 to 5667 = 169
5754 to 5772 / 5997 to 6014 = 153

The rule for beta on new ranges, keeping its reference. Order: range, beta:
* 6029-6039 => -5.5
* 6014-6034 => -7.1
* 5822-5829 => -4.4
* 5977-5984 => -6.5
